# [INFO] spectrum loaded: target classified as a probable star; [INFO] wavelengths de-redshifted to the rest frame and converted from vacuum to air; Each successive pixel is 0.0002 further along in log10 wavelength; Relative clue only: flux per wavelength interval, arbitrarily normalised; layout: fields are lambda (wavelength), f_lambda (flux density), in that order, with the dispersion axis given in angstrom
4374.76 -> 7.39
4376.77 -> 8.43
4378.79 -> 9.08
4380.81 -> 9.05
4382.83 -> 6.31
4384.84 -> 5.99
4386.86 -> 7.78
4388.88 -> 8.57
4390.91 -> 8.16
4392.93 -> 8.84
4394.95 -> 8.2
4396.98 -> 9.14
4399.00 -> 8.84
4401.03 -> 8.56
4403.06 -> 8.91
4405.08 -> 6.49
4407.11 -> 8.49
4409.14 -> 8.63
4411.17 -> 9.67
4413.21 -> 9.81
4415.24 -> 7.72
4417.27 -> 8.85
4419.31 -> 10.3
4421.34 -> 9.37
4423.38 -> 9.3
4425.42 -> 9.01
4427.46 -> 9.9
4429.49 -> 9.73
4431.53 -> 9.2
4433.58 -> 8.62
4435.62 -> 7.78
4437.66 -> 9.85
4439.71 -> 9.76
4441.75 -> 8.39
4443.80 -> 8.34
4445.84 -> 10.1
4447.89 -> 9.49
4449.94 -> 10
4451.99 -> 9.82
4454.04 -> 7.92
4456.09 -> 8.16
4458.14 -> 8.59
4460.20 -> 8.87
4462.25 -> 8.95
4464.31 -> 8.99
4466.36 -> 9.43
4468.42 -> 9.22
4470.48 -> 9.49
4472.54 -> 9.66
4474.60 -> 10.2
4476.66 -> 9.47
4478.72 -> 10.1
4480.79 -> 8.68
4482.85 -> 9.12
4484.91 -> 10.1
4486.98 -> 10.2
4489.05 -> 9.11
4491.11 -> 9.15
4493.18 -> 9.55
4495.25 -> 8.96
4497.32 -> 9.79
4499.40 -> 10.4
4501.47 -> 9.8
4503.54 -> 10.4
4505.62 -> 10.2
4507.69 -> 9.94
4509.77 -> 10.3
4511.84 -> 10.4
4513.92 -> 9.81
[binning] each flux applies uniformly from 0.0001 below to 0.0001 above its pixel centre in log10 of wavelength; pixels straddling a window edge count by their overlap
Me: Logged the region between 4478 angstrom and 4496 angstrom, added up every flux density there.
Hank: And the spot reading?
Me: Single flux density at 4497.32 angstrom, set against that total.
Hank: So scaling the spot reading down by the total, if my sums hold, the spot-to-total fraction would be 0.12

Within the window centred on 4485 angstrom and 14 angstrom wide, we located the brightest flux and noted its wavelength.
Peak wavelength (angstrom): 4486.98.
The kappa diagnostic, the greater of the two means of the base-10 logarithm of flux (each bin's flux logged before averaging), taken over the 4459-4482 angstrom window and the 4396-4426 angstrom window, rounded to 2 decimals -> 0.97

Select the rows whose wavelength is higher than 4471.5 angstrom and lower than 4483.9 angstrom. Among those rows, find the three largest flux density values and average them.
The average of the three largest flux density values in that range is 10.0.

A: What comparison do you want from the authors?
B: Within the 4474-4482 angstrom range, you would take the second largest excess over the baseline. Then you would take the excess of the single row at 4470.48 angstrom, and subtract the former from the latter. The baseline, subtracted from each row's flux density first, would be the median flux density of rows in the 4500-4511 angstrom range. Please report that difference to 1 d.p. -0.6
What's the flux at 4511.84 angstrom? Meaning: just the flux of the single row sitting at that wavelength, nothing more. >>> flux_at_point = 10.4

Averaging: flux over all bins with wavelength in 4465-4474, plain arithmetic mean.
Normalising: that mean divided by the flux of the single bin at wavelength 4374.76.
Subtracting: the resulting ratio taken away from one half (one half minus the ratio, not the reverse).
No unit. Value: -0.78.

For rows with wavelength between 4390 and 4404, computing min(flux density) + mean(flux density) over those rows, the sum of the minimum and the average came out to 16.8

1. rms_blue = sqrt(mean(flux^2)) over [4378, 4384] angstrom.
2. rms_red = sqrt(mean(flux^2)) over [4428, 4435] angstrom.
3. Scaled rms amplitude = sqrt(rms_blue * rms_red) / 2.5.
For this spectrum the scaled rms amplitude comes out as 3.48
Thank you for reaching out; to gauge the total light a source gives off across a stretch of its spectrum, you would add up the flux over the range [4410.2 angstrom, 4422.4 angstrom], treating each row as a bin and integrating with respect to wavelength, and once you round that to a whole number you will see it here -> 113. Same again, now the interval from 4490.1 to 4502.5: 119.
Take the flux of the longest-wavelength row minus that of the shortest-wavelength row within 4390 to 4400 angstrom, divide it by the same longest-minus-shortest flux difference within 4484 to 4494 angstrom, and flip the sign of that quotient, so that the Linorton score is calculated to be 1.2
